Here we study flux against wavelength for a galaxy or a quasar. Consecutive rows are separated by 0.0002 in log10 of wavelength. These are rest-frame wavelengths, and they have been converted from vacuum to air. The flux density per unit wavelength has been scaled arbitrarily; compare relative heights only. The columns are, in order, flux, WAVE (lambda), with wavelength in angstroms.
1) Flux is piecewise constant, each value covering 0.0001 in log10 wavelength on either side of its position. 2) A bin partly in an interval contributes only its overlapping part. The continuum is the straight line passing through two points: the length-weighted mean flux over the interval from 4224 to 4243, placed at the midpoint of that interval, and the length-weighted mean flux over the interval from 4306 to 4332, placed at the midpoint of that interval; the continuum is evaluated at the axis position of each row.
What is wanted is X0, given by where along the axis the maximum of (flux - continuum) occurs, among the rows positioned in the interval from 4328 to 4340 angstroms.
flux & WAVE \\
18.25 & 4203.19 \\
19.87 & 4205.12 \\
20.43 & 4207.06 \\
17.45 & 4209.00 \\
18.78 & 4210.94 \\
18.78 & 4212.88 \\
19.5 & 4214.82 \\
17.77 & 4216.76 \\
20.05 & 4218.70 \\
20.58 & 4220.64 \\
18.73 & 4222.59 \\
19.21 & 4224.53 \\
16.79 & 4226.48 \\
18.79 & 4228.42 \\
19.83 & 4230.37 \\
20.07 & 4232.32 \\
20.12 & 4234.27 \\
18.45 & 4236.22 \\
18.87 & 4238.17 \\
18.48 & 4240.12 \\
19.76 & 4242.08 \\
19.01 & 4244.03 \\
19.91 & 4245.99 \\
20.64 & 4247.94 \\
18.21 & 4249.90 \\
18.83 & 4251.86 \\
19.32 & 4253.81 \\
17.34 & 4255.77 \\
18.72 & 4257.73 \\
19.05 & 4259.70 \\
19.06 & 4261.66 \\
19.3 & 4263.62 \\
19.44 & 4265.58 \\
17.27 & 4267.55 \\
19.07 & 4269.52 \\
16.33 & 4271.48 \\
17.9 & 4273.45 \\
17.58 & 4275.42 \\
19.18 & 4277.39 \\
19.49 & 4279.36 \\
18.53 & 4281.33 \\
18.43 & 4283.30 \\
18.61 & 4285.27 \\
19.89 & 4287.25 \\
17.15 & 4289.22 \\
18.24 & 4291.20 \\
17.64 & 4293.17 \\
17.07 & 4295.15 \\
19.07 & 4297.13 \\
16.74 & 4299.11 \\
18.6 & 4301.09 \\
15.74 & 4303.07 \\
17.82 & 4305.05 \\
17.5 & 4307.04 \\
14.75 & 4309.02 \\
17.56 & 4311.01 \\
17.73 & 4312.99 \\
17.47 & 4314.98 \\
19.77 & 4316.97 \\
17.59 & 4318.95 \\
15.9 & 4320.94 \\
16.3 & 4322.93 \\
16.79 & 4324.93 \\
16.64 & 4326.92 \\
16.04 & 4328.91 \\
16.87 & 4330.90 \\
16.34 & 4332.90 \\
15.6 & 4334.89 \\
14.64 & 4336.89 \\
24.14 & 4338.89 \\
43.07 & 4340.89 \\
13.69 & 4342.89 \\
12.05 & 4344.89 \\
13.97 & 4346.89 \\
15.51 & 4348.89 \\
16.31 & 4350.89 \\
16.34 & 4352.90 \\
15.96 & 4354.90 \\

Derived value 4338.89 angstroms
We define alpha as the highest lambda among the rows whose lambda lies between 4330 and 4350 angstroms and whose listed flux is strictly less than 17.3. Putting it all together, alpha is 4348.89 angstroms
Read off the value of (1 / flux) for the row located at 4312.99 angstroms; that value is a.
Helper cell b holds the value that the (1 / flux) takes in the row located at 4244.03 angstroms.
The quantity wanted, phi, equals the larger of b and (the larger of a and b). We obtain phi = 0.0564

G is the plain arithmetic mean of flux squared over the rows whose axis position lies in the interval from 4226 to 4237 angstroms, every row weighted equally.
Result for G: 363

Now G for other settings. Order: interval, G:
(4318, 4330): 274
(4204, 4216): 367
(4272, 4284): 343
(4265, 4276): 323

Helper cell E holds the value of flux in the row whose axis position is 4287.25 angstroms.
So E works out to 19.89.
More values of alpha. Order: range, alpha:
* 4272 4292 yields 4289.22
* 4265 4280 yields 4271.48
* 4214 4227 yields 4226.48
